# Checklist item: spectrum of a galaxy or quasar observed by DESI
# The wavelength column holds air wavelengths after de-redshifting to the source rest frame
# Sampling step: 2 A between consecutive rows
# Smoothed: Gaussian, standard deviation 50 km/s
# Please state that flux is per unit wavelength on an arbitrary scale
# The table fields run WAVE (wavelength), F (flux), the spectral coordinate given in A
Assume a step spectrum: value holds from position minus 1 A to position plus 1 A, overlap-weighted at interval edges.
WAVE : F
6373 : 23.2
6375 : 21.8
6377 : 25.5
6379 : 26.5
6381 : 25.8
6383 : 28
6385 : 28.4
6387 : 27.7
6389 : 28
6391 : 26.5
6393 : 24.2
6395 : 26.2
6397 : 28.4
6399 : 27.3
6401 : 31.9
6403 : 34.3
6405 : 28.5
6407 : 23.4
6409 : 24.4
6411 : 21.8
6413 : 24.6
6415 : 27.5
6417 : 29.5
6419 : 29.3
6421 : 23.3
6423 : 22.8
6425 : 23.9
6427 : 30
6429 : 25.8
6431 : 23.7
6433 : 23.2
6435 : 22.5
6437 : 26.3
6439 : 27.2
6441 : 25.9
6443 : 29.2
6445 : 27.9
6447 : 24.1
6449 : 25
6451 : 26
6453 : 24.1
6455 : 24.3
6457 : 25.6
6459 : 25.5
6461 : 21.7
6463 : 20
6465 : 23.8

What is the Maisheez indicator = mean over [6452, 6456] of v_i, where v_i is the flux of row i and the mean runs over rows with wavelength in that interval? 24.2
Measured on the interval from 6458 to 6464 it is 22.4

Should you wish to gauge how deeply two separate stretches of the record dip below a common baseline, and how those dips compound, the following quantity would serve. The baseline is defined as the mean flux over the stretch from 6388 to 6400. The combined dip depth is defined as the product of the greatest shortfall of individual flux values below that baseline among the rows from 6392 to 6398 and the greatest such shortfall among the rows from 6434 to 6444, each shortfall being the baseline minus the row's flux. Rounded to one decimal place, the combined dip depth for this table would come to 11.0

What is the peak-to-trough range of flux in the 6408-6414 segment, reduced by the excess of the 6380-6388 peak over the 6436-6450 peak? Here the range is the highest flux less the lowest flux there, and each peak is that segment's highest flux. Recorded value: 4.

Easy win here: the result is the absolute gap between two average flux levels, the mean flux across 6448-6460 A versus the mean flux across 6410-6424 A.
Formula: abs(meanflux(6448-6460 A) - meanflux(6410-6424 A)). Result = 0.5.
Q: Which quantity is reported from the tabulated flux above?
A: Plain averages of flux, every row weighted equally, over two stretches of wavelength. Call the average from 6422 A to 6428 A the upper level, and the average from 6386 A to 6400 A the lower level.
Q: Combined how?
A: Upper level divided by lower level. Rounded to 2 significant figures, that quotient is 0.95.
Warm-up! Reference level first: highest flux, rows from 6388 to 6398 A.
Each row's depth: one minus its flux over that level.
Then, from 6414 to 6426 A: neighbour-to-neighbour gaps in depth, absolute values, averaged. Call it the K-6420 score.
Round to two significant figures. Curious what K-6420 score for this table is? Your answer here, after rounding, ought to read 0.069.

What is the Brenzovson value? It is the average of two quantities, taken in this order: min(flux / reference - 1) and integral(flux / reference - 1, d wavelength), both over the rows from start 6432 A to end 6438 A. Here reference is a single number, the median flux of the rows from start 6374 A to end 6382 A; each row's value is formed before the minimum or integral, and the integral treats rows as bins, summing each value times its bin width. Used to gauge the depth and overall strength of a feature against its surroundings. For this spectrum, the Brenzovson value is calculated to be -0.3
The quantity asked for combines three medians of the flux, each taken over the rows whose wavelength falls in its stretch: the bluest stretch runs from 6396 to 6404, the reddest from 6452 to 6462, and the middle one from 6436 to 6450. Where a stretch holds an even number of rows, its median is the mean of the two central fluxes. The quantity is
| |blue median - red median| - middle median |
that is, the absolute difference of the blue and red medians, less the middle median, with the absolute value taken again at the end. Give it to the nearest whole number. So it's 20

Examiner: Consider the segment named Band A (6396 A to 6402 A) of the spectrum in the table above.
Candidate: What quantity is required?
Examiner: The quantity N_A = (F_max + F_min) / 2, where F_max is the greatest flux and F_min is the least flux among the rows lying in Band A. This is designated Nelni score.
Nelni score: 29.6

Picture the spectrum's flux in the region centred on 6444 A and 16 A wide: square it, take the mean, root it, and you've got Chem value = 26.5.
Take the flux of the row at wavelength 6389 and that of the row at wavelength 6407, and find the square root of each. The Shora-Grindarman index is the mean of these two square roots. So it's 5.06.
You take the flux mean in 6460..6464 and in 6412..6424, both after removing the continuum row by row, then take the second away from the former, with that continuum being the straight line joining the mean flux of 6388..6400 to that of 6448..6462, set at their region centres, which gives -3.8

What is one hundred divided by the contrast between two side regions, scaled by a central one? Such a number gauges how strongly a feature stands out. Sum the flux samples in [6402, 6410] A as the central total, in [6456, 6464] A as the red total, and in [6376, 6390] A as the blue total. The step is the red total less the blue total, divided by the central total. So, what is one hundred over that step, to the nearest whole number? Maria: -114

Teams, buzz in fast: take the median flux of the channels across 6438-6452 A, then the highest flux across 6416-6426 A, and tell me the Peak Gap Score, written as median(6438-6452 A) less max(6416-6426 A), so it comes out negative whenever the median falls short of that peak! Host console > -3.5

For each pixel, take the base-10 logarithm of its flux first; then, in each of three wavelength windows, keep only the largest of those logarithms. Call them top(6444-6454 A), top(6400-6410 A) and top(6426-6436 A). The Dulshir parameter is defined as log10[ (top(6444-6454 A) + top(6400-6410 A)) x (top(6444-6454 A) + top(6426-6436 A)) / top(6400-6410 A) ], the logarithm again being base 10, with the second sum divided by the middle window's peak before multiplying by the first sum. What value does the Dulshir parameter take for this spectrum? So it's 0.754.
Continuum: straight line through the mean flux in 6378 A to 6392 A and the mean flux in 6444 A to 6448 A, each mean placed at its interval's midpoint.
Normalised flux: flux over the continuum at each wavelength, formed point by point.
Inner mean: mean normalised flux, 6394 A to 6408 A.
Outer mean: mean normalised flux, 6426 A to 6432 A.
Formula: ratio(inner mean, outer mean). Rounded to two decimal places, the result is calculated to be 1.05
